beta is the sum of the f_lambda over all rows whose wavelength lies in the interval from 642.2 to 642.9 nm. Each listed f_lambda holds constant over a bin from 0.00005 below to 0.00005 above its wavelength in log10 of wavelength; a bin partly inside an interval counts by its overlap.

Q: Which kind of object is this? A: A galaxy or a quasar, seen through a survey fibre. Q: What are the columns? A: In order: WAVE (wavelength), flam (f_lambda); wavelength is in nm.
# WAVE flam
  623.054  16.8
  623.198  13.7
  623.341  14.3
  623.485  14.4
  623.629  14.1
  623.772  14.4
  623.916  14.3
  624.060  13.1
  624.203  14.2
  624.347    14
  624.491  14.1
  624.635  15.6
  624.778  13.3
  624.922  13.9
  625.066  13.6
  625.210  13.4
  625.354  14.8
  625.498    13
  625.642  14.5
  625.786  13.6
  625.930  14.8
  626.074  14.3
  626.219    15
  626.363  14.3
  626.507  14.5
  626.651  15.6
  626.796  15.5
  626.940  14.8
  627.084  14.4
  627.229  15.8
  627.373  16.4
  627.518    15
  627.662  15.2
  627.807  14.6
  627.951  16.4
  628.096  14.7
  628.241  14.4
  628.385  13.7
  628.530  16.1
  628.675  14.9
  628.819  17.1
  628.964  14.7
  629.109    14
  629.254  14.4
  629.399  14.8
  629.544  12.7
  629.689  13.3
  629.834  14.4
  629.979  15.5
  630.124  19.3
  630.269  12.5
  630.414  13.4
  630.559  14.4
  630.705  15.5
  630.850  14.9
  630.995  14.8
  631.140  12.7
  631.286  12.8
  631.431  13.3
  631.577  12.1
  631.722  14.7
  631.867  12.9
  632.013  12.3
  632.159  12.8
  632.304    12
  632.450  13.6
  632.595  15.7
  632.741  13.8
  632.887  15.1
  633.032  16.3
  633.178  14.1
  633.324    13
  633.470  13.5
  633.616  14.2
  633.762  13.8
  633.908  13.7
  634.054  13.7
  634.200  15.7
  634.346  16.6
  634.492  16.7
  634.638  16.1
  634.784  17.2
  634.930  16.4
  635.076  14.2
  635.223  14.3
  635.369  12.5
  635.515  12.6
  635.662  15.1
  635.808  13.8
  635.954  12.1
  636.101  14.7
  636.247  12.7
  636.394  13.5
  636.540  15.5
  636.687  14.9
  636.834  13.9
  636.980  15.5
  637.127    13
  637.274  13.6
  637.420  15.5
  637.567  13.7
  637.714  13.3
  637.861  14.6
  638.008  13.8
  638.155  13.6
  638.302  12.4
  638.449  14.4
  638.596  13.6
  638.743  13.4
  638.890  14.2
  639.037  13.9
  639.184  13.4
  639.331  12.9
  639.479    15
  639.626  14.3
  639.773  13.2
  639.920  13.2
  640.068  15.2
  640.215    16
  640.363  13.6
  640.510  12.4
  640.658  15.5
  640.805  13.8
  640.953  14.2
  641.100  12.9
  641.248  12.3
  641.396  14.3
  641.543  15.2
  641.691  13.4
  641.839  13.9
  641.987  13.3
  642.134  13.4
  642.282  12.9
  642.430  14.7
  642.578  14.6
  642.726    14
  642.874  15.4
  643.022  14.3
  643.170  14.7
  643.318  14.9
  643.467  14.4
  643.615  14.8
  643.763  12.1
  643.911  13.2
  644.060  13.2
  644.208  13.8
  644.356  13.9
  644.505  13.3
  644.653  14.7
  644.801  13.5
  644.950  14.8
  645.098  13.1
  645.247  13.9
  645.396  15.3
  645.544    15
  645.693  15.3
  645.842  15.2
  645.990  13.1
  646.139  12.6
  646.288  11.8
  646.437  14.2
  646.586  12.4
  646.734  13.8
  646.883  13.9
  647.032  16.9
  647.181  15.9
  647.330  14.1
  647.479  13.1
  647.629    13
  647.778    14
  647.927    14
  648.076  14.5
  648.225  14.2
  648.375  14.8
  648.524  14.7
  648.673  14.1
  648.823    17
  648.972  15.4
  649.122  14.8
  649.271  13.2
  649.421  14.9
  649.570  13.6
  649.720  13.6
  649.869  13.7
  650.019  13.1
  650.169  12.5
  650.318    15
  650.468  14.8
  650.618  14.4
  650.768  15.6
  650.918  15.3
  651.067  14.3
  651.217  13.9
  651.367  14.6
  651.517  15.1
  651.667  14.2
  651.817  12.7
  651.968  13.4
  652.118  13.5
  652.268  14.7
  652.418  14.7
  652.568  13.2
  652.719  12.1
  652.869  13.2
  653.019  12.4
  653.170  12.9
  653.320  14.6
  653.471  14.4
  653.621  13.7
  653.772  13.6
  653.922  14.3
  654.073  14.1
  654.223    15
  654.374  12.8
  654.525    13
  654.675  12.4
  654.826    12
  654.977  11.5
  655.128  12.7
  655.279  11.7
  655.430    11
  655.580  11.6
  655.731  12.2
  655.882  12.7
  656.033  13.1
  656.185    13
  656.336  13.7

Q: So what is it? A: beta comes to 71.6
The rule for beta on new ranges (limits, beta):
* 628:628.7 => 73.8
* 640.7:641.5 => 67.5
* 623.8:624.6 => 69.7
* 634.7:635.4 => 74.6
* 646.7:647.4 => 74.6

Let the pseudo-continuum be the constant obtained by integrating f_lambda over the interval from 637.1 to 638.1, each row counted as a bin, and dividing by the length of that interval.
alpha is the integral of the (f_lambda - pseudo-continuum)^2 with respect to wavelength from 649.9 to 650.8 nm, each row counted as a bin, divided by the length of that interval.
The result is 1.13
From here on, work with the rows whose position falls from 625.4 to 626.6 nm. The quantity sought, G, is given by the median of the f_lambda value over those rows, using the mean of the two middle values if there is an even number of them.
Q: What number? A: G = 14.4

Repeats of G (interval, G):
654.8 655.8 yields 11.7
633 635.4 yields 14.2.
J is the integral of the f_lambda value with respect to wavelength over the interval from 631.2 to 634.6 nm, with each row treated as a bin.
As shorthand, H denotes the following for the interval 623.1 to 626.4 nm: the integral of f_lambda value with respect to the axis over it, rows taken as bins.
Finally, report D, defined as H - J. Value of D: -1.1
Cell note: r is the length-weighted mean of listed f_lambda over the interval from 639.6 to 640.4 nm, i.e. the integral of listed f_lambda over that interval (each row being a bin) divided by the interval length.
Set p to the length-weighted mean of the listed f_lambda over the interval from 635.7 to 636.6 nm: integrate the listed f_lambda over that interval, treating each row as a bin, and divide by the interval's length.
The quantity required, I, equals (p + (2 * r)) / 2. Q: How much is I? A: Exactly 21.2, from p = 13.8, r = 14.3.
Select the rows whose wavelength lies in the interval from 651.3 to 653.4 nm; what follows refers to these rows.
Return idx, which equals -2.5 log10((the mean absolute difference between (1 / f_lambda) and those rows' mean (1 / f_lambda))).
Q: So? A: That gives 5.9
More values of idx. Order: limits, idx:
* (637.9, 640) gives 6.4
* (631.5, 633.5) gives 5.6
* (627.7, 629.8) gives 6.0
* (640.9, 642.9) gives 6.0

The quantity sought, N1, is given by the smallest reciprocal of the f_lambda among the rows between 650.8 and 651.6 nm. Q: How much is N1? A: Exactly 0.0654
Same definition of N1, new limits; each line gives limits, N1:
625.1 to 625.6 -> 0.0676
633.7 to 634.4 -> 0.0602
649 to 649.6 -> 0.0671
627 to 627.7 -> 0.0610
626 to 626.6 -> 0.0667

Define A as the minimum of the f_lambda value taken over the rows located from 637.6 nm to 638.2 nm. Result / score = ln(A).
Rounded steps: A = 13.3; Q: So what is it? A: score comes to 2.59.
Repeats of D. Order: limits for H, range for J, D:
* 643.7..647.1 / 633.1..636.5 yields -1.7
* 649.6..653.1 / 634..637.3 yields 0.6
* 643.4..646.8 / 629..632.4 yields -0.3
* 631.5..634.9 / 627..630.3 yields -0.7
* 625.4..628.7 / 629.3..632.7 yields 1.6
